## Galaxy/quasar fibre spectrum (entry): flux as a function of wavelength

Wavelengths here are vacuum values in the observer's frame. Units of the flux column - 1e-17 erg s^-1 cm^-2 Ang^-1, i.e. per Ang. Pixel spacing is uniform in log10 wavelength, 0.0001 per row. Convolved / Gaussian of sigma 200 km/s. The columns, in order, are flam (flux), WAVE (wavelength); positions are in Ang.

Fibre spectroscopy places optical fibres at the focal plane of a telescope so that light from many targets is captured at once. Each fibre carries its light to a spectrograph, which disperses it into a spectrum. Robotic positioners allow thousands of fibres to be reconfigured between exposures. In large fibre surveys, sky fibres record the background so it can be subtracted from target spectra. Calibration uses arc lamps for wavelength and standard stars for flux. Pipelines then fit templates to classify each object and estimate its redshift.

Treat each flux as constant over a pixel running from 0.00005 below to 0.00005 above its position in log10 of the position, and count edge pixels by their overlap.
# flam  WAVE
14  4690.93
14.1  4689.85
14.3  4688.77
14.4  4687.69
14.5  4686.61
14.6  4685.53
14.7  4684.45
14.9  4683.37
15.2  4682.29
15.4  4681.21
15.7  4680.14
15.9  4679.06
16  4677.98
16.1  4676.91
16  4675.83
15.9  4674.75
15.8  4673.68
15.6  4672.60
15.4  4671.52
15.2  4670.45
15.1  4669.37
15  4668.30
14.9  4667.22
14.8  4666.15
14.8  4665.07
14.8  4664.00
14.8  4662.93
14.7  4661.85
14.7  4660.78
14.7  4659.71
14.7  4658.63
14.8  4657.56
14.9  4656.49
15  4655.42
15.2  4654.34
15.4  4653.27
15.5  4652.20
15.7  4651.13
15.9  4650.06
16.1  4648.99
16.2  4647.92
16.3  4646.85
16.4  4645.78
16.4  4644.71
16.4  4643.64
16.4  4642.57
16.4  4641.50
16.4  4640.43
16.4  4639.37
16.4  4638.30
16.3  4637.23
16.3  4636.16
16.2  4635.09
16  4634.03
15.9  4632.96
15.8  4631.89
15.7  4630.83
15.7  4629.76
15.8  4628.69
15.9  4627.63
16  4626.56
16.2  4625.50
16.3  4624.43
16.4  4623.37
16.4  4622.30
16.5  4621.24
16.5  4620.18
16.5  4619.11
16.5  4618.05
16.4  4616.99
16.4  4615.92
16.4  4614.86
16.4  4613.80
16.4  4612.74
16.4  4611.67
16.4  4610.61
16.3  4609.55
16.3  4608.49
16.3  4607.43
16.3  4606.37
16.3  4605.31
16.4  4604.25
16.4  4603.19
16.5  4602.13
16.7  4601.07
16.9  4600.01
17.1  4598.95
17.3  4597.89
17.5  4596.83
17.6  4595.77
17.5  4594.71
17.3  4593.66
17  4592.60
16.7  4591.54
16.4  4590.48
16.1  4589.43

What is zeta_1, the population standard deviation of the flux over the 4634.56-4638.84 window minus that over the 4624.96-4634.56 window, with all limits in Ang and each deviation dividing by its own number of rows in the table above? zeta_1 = -0.1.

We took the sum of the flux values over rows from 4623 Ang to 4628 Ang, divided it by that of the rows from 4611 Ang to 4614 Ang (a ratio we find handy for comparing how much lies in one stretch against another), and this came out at 1.6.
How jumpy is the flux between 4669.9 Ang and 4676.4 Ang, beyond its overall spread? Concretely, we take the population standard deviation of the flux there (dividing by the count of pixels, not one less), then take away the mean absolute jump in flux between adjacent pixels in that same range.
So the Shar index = 0.12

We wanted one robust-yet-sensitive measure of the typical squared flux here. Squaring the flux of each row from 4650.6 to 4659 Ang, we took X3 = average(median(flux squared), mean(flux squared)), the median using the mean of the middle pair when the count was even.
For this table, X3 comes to 229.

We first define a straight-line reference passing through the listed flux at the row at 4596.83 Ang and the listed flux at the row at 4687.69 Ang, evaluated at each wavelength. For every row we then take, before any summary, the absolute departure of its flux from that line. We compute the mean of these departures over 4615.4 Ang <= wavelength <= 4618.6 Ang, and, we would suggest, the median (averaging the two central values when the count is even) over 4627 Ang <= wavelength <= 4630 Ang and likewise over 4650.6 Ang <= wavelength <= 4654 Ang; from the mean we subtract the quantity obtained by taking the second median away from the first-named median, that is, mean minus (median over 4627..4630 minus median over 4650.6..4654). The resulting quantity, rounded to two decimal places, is -0.12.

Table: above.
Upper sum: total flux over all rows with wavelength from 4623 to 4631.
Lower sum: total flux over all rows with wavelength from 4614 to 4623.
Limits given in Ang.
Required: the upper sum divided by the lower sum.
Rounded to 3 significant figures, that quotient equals 0.973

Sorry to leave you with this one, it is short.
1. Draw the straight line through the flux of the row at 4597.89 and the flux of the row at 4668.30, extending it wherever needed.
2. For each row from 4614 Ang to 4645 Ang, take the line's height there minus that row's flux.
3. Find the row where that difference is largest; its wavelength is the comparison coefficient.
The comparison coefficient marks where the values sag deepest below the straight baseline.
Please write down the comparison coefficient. 4629.76 Ang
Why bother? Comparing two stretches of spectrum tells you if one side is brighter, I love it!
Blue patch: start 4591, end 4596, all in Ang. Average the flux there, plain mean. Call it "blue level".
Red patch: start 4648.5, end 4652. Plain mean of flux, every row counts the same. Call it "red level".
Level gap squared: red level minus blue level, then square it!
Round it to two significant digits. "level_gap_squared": 1.7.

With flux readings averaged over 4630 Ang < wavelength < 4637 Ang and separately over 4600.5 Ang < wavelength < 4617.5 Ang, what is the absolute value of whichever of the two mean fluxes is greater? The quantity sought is 16.4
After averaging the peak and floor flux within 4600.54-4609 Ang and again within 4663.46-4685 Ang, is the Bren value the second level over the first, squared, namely 0.87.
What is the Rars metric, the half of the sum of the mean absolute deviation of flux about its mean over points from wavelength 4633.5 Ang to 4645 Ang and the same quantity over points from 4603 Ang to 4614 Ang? 0.07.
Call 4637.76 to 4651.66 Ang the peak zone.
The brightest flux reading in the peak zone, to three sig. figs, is 16.4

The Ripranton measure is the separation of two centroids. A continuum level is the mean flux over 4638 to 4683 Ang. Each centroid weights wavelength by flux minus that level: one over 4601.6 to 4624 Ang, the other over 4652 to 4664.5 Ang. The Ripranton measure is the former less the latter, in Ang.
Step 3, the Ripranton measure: -46.5 Ang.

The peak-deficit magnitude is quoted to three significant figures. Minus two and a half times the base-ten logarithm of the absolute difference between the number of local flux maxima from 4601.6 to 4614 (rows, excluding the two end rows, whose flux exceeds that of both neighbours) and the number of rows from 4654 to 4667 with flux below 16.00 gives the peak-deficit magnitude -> -2.70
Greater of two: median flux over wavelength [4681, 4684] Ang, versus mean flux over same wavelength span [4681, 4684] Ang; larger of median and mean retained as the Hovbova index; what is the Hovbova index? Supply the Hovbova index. 15.2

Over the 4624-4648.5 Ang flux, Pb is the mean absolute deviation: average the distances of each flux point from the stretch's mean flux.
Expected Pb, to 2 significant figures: 0.22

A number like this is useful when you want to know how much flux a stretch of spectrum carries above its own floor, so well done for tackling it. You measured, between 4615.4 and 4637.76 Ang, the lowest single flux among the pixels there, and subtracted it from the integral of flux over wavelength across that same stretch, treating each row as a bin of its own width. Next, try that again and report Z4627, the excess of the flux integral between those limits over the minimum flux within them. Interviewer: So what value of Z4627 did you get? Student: 346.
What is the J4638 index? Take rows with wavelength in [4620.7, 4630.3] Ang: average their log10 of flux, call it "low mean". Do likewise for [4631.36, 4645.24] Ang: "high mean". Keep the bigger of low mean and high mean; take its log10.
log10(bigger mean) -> 0.0831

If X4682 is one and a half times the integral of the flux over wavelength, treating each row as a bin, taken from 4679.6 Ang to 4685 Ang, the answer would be 123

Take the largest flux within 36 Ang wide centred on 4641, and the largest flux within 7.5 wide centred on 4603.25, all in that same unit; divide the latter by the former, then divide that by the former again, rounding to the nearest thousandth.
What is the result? 0.063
